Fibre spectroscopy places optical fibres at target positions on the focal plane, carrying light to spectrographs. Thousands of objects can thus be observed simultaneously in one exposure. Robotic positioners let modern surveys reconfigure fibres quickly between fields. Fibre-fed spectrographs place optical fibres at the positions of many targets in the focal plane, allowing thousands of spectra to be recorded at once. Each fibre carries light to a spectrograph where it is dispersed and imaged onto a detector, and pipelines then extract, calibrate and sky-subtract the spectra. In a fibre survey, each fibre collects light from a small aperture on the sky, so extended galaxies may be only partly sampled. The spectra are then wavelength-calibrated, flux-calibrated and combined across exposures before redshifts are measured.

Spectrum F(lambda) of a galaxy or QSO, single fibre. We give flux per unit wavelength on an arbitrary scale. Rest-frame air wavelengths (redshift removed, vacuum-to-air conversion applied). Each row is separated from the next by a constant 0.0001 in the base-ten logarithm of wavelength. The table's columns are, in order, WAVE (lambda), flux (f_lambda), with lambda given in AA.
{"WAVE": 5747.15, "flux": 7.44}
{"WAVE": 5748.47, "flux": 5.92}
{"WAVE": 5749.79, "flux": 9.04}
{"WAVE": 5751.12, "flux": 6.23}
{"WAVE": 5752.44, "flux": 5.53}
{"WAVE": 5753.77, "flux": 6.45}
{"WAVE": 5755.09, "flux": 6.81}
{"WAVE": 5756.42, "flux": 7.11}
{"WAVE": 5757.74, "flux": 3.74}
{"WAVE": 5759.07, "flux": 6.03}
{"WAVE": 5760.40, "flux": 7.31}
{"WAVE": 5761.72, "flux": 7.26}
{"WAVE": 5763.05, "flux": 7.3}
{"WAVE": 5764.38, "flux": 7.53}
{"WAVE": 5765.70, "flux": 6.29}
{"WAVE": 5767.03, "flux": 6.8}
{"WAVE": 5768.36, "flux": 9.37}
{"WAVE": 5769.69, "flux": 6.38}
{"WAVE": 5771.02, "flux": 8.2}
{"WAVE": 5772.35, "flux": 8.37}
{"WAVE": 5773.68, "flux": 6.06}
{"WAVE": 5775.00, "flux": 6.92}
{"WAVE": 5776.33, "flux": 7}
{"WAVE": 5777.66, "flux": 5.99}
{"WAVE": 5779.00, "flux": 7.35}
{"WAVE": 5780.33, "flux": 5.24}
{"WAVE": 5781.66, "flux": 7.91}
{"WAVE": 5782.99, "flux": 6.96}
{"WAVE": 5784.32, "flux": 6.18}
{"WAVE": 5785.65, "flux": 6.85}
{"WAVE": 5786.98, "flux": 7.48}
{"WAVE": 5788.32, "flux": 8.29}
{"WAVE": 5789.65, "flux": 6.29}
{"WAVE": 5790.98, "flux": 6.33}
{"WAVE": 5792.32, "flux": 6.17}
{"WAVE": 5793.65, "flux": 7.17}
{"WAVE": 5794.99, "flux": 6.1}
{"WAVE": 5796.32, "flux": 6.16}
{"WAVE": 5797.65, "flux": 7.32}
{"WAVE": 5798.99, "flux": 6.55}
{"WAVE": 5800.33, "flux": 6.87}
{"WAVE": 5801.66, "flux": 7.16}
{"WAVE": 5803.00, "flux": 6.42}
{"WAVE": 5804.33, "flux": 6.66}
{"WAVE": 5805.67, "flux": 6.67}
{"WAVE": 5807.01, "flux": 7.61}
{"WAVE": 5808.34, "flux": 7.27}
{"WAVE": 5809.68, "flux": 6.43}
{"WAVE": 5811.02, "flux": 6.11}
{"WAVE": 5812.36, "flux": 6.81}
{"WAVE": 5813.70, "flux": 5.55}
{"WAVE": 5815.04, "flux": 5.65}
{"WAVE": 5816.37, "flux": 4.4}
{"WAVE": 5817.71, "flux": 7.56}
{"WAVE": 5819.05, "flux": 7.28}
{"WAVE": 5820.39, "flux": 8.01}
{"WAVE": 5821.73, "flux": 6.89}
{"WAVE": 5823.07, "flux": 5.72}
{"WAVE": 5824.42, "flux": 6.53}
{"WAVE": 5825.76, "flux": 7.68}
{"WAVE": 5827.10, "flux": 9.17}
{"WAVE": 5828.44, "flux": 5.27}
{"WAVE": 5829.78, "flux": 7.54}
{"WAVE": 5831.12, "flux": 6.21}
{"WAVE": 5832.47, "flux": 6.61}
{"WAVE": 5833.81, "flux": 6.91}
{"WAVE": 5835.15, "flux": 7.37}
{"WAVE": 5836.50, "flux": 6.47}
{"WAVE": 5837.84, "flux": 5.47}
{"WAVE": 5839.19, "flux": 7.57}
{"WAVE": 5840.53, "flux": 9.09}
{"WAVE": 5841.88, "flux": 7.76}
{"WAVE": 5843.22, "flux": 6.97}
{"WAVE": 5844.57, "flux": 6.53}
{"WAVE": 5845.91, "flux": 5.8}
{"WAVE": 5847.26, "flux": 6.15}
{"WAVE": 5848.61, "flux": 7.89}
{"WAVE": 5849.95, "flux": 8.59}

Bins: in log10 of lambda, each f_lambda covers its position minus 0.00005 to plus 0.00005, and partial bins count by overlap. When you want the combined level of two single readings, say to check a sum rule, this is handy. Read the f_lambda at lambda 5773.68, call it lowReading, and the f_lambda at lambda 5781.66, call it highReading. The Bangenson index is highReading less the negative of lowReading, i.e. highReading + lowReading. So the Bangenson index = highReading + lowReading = 14.0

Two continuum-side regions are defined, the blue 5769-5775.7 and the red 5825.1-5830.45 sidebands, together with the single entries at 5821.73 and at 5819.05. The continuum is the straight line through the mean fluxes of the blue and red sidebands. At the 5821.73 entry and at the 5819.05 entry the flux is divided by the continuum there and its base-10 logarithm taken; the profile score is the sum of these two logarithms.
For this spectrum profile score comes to -0.04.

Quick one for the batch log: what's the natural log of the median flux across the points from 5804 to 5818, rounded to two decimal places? 1.90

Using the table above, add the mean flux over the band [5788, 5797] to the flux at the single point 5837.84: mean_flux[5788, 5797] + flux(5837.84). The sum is 12.1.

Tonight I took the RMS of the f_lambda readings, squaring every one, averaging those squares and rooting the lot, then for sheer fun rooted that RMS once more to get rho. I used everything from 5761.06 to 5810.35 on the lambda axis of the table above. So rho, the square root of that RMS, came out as 2.64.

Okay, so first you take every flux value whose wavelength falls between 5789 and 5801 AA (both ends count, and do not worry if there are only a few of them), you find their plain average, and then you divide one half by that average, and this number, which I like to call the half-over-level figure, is 0.0763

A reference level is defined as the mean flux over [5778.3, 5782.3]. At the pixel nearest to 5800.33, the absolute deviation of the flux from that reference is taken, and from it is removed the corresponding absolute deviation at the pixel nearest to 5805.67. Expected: -0.1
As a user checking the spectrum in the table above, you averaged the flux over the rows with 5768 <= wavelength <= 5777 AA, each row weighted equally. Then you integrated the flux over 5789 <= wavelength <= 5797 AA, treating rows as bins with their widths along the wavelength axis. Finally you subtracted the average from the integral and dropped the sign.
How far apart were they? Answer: 44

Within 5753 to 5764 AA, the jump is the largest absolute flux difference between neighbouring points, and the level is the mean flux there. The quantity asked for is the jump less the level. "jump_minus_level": -3.1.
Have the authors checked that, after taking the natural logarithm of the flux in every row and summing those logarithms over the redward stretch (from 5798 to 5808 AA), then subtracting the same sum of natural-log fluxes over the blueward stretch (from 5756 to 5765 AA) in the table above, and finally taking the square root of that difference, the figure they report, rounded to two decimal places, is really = 0.63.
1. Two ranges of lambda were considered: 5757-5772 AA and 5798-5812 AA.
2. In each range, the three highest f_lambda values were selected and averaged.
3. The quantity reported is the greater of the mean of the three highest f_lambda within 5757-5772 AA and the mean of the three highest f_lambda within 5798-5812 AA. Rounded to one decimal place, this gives 8.4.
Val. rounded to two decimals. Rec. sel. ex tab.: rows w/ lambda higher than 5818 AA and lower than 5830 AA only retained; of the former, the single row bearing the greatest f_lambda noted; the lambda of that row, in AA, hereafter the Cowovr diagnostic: 5827.10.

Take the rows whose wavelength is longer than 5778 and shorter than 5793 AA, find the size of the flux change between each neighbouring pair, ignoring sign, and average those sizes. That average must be 1.08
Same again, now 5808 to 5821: 0.96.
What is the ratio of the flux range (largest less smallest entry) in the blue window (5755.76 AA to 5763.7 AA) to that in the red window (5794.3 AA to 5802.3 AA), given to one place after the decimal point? 2.9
